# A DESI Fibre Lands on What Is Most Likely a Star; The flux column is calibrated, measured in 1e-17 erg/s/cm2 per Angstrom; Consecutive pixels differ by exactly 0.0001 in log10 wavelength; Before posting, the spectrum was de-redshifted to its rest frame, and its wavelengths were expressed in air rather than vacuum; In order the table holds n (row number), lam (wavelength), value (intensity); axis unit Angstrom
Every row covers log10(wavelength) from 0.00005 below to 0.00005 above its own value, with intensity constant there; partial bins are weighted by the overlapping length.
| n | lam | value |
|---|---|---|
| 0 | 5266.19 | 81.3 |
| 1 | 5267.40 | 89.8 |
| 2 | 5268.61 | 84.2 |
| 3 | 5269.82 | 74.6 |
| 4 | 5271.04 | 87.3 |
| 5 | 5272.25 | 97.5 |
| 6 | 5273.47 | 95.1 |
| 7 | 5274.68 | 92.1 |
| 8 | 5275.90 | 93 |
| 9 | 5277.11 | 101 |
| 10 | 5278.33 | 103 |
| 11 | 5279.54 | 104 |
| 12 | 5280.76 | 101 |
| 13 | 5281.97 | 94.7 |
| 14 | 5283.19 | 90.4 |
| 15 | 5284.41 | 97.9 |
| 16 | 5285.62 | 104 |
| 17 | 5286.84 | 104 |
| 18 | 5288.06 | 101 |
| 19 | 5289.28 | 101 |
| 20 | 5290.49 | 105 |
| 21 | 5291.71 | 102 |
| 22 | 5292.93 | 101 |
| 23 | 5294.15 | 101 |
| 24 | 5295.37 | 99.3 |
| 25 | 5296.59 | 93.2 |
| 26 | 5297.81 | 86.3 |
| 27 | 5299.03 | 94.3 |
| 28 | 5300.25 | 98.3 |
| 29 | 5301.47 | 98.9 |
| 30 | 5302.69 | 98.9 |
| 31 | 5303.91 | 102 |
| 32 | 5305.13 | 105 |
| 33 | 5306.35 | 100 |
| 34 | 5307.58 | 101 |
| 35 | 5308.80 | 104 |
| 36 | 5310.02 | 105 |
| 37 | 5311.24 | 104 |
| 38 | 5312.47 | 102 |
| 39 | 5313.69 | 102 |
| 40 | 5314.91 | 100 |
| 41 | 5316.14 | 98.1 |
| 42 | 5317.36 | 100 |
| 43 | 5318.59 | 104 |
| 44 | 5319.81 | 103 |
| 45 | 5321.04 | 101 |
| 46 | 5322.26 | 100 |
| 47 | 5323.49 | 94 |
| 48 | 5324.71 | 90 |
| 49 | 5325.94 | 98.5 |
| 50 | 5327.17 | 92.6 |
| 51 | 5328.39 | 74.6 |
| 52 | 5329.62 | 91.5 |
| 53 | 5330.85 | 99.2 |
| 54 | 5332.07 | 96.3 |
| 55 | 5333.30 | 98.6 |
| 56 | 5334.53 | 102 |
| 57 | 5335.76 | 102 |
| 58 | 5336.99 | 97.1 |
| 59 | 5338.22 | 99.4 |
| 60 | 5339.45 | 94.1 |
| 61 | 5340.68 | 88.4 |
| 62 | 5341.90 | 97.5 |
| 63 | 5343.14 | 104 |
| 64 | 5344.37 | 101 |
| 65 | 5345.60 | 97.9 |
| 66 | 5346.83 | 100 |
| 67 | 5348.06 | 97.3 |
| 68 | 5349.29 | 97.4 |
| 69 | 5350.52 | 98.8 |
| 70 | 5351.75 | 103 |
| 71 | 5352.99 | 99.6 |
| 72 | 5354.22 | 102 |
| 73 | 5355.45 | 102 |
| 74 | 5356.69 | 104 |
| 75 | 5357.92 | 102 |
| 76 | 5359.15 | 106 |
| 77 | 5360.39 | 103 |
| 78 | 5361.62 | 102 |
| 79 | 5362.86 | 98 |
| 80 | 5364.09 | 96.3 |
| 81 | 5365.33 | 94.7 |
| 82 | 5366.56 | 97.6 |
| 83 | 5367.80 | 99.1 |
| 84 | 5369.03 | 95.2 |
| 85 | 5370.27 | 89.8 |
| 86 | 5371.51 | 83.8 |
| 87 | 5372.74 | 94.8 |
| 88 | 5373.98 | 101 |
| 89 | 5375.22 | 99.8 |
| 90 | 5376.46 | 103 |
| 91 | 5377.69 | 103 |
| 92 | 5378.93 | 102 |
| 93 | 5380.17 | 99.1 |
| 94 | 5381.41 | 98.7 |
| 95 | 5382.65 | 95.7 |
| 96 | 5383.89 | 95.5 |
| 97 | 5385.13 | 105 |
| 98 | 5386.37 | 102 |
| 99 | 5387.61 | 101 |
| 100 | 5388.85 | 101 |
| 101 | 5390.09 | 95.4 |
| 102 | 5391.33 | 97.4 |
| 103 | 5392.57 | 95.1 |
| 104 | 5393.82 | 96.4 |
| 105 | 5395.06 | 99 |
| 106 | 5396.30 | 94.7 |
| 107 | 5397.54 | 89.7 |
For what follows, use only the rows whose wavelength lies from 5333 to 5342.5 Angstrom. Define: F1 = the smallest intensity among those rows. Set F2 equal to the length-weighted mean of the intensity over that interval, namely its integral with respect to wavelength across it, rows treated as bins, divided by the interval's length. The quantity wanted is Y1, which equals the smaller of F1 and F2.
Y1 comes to 88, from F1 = 88.4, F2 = 97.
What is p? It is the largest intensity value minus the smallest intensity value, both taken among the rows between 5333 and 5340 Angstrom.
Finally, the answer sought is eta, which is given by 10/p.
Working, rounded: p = 7.9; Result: 1.27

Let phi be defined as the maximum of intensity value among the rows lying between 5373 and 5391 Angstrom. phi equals 105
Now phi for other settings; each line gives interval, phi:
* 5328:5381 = 106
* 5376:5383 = 103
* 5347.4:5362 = 106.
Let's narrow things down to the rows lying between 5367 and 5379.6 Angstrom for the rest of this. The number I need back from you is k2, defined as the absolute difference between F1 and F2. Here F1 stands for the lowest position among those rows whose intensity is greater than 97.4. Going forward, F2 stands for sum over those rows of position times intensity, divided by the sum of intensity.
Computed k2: 5.7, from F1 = 5367.80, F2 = 5373.5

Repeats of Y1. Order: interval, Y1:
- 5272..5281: 92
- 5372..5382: 95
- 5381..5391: 95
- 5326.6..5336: 75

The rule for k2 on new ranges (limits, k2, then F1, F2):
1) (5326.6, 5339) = 2.0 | 5330.85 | 5332.9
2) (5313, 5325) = 5.4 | 5313.69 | 5319.1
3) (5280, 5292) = 5.6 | 5280.76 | 5286.3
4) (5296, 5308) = 2.0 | 5300.25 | 5302.2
